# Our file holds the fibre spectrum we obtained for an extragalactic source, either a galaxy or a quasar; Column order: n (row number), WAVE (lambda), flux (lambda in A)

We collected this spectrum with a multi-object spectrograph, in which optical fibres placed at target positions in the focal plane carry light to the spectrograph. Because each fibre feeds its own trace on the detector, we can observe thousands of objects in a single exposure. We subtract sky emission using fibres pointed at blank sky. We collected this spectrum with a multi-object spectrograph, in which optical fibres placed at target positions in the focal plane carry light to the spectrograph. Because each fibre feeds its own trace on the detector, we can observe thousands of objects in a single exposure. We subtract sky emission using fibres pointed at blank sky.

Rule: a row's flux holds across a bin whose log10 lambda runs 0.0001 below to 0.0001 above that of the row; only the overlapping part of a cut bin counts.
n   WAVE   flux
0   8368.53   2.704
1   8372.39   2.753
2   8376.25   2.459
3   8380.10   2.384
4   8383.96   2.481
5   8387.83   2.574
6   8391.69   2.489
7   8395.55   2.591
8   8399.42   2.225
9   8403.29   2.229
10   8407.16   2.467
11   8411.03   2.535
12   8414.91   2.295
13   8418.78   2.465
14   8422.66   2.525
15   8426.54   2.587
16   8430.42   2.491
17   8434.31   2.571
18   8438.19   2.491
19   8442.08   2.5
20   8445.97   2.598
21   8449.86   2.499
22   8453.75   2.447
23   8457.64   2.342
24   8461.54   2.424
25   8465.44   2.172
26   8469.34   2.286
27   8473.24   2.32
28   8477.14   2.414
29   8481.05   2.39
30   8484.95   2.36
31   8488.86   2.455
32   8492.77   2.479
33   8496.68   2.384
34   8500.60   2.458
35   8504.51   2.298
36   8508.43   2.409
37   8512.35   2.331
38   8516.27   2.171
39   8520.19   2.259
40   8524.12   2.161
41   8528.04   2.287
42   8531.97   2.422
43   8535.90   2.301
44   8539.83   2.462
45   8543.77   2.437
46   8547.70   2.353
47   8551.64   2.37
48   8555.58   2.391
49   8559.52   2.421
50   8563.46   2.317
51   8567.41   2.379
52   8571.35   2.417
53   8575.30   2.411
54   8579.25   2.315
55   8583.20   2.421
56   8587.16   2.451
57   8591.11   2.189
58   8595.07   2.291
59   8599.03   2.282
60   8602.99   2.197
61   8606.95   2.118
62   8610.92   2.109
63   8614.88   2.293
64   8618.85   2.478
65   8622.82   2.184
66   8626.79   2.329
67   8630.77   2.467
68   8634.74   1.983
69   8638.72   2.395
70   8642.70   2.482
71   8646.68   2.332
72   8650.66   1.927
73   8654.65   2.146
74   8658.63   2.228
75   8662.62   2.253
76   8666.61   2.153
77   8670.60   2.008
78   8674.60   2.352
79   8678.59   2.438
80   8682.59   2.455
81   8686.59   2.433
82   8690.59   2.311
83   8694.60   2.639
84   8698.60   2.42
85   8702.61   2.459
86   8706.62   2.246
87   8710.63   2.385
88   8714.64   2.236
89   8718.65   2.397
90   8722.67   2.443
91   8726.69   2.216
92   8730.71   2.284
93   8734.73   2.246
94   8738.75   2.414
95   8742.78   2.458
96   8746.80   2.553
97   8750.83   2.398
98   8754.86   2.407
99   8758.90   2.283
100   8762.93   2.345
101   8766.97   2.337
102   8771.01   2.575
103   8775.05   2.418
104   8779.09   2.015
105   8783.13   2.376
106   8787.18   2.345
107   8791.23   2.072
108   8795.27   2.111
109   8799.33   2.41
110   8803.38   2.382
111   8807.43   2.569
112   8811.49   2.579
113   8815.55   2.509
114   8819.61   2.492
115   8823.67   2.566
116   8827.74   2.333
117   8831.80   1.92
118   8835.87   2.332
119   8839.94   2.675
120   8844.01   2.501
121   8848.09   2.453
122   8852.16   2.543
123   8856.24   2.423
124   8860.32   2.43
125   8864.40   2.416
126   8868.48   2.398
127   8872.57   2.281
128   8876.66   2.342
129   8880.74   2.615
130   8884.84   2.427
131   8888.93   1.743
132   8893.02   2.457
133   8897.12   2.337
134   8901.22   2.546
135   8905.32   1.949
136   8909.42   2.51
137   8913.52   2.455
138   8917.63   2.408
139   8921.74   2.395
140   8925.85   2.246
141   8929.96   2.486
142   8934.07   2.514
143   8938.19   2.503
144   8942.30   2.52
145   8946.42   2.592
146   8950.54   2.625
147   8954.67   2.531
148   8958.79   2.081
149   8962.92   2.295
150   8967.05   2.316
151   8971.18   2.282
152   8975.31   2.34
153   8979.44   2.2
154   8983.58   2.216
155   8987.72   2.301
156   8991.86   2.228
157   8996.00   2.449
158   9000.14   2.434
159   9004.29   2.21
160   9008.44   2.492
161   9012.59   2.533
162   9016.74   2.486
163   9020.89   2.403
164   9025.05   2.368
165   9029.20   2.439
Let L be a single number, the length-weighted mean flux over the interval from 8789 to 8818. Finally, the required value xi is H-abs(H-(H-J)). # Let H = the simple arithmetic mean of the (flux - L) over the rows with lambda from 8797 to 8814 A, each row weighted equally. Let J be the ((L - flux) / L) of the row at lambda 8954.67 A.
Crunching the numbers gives 0.04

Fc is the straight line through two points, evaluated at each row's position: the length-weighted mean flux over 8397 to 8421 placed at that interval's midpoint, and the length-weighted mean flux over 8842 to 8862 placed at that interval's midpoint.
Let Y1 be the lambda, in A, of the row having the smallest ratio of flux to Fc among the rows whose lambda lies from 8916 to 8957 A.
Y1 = 8925.85 A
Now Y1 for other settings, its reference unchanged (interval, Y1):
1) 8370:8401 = 8399.42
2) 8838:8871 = 8868.48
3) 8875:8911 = 8888.93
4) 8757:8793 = 8779.09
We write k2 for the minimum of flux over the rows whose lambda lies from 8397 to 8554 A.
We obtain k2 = 2.161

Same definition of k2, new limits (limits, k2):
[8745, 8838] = 1.92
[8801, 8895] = 1.743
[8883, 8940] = 1.743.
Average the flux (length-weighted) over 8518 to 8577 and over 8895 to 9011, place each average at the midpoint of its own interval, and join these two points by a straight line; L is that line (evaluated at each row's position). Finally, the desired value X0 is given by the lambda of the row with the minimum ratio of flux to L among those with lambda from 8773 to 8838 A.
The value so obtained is 8831.80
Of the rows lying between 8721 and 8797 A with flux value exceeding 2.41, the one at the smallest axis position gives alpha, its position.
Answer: 8722.67 A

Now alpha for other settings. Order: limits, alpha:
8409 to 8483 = 8411.03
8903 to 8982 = 8909.42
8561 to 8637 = 8571.35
